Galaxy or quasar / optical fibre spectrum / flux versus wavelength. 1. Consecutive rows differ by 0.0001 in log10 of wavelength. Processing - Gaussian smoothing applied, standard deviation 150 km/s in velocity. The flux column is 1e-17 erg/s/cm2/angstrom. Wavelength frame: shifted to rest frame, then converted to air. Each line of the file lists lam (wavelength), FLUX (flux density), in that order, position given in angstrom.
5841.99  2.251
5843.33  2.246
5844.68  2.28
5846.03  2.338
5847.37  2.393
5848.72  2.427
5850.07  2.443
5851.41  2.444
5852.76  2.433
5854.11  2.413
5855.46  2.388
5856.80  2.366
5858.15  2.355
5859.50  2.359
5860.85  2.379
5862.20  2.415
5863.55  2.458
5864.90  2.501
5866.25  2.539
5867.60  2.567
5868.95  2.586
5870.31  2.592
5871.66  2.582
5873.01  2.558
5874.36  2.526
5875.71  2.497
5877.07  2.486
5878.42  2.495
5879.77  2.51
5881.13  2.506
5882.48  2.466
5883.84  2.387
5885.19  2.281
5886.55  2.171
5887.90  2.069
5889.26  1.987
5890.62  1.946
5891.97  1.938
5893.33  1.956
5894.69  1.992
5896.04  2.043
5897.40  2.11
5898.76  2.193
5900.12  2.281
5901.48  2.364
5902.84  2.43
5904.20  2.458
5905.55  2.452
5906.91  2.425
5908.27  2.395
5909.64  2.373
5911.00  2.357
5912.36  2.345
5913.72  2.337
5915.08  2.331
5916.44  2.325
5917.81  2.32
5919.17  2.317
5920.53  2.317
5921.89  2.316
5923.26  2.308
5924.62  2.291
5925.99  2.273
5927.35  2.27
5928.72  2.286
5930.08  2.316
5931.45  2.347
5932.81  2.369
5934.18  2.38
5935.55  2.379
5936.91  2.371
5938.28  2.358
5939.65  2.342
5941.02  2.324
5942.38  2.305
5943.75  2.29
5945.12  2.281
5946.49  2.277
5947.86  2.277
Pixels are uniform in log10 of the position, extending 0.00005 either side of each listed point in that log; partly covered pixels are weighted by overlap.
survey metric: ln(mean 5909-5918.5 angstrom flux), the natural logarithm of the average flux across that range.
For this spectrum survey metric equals 0.85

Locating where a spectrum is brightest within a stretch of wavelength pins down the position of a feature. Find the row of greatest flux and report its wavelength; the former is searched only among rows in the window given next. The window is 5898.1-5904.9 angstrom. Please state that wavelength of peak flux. 5904.20 angstrom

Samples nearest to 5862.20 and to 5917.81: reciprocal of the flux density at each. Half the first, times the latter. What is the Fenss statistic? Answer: 0.089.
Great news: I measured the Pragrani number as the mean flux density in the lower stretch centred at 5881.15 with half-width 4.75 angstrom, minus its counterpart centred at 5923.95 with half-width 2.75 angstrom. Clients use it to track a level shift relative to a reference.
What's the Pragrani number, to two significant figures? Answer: 0.15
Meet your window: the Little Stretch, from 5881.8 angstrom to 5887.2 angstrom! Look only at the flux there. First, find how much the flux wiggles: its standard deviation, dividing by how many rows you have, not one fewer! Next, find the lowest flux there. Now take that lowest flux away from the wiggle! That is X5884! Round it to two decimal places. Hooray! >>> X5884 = -2.06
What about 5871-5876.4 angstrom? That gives -2.46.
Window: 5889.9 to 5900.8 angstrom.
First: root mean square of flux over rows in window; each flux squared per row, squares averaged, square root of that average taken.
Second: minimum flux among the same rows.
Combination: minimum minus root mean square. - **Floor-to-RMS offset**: -0.12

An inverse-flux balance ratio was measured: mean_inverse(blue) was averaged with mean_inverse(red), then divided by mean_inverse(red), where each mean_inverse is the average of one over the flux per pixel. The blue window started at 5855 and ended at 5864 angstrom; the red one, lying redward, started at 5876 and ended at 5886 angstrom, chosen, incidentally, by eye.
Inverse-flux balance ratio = 1.01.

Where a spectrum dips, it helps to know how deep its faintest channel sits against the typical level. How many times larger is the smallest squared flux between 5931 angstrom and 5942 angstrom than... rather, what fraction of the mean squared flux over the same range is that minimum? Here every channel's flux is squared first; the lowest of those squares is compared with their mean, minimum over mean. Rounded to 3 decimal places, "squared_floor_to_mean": 0.971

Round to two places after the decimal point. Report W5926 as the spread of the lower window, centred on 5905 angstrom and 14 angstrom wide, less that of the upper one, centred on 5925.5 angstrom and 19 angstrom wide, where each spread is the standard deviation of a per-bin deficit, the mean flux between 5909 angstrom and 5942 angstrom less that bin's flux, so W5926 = 0.05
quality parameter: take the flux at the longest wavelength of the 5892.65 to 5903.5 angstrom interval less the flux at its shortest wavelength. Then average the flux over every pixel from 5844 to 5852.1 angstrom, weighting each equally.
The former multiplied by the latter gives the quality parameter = 1.1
